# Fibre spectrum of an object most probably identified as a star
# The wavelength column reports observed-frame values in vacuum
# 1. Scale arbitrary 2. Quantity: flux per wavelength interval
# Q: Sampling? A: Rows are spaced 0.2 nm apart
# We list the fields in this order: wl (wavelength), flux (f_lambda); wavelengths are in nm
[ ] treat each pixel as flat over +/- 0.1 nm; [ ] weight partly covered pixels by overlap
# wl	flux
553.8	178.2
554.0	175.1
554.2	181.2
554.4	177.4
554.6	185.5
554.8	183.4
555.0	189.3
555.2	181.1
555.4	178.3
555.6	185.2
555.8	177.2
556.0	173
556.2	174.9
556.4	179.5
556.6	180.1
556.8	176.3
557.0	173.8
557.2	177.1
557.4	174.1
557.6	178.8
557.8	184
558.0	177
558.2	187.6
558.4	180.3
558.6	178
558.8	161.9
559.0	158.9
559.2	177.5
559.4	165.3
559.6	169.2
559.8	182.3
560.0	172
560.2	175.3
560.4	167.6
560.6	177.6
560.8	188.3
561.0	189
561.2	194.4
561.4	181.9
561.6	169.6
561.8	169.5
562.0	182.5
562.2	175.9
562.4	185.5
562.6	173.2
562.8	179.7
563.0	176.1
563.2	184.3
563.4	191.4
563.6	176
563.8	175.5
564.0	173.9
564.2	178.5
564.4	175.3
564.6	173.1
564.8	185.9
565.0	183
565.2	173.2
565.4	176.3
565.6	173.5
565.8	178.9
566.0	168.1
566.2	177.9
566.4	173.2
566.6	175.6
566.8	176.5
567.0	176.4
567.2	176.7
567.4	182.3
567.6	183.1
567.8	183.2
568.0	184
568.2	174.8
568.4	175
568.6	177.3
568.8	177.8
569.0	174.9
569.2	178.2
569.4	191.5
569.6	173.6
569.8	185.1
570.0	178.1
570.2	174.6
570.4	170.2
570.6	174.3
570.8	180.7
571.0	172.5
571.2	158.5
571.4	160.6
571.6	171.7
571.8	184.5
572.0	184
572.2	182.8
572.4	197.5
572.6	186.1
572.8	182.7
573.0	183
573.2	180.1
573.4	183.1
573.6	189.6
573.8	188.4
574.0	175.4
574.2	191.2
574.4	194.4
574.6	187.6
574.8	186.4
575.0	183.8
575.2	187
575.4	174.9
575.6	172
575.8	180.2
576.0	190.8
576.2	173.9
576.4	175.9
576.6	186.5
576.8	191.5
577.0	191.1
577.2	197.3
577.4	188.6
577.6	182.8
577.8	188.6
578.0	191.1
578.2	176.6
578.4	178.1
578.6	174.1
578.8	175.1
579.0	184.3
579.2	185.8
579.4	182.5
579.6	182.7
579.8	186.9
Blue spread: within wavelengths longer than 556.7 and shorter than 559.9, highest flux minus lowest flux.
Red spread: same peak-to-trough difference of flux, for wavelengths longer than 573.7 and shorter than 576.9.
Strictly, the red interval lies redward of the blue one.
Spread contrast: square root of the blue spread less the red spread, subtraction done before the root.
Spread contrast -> 2.51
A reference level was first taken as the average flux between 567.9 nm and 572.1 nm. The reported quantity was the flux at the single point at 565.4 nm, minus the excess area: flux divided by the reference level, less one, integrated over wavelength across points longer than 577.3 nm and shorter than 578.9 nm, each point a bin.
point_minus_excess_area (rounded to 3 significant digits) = 176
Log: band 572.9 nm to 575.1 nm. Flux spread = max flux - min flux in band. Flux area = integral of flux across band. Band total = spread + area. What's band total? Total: 428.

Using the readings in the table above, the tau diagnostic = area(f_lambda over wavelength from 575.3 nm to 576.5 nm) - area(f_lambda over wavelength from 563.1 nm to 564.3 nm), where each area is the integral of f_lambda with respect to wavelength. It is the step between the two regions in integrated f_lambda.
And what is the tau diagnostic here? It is -2.4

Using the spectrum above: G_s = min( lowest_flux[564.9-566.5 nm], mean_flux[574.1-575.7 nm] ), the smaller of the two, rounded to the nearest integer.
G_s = 168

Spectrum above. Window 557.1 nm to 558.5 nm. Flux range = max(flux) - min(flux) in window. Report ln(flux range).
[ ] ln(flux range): 2.60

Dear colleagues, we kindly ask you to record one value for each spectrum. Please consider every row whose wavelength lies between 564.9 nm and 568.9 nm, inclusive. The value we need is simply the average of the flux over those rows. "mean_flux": 177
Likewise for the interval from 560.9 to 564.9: 180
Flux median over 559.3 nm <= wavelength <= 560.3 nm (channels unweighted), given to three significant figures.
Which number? 172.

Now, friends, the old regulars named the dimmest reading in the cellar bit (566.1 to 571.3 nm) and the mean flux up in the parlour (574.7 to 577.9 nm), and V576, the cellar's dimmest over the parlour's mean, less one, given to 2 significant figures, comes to -0.14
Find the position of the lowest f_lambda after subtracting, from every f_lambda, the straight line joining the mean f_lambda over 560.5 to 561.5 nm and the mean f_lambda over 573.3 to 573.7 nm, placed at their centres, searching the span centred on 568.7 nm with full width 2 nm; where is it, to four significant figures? 569.6 nm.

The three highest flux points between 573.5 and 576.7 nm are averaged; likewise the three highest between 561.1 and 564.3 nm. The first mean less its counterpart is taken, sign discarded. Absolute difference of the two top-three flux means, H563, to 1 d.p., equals 1.7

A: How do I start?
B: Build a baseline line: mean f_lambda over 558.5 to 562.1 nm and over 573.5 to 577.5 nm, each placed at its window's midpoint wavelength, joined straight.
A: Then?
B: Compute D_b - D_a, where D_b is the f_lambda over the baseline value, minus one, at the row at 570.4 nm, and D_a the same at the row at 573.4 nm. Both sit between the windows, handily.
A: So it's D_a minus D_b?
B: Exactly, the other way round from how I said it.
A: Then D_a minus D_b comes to 0.060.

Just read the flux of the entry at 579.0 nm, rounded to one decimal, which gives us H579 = 184.3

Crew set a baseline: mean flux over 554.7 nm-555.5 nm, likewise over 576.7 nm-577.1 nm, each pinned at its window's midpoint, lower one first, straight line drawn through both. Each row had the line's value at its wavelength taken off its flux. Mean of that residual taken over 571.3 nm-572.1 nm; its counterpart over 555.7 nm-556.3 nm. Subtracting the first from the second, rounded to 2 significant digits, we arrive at 5.8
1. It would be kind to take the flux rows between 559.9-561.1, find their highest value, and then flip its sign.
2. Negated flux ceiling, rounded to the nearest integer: -189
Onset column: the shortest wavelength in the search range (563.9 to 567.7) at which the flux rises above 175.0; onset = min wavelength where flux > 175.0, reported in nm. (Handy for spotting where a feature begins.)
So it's 564.2 nm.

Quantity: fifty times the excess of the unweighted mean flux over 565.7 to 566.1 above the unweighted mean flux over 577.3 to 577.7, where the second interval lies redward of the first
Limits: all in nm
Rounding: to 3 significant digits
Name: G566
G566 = -610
